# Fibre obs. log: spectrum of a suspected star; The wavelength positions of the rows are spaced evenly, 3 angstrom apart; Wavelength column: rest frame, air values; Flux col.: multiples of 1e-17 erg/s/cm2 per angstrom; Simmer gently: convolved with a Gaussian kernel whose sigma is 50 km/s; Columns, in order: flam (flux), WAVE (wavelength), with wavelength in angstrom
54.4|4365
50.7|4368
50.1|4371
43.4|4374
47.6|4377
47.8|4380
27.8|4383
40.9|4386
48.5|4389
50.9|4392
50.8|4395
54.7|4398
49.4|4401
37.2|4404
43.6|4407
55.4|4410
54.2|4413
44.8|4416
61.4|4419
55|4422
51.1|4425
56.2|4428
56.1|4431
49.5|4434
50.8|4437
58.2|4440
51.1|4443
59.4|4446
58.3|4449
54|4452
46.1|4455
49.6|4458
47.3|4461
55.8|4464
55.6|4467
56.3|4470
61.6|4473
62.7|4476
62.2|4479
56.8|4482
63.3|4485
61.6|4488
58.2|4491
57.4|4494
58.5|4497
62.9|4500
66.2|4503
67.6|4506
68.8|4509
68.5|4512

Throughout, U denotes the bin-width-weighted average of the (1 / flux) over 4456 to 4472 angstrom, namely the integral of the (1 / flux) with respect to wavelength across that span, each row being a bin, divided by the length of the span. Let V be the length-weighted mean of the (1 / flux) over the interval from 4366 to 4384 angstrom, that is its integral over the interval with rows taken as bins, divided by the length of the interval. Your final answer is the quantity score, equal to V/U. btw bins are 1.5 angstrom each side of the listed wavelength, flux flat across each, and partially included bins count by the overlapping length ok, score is 1.21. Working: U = 0.019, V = 0.023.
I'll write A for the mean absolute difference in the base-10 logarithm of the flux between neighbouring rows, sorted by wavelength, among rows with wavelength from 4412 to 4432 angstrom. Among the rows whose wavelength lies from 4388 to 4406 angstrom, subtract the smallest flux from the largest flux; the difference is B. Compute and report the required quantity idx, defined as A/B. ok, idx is 0.0033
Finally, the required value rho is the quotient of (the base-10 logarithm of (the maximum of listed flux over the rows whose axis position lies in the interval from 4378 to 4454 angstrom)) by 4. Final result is 0.447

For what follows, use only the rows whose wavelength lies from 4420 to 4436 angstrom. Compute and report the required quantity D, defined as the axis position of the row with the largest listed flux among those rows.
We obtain 4428 angstrom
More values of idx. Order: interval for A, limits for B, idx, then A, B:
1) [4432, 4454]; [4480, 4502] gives 0.0060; 0.04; 6.5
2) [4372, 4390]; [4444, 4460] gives 0.0078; 0.10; 13.3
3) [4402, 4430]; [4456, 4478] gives 0.0042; 0.07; 15.4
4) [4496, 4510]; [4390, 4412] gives 0.0010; 0.02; 18.2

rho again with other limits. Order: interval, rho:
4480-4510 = 0.459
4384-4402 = 0.434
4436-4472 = 0.443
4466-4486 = 0.450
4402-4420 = 0.447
